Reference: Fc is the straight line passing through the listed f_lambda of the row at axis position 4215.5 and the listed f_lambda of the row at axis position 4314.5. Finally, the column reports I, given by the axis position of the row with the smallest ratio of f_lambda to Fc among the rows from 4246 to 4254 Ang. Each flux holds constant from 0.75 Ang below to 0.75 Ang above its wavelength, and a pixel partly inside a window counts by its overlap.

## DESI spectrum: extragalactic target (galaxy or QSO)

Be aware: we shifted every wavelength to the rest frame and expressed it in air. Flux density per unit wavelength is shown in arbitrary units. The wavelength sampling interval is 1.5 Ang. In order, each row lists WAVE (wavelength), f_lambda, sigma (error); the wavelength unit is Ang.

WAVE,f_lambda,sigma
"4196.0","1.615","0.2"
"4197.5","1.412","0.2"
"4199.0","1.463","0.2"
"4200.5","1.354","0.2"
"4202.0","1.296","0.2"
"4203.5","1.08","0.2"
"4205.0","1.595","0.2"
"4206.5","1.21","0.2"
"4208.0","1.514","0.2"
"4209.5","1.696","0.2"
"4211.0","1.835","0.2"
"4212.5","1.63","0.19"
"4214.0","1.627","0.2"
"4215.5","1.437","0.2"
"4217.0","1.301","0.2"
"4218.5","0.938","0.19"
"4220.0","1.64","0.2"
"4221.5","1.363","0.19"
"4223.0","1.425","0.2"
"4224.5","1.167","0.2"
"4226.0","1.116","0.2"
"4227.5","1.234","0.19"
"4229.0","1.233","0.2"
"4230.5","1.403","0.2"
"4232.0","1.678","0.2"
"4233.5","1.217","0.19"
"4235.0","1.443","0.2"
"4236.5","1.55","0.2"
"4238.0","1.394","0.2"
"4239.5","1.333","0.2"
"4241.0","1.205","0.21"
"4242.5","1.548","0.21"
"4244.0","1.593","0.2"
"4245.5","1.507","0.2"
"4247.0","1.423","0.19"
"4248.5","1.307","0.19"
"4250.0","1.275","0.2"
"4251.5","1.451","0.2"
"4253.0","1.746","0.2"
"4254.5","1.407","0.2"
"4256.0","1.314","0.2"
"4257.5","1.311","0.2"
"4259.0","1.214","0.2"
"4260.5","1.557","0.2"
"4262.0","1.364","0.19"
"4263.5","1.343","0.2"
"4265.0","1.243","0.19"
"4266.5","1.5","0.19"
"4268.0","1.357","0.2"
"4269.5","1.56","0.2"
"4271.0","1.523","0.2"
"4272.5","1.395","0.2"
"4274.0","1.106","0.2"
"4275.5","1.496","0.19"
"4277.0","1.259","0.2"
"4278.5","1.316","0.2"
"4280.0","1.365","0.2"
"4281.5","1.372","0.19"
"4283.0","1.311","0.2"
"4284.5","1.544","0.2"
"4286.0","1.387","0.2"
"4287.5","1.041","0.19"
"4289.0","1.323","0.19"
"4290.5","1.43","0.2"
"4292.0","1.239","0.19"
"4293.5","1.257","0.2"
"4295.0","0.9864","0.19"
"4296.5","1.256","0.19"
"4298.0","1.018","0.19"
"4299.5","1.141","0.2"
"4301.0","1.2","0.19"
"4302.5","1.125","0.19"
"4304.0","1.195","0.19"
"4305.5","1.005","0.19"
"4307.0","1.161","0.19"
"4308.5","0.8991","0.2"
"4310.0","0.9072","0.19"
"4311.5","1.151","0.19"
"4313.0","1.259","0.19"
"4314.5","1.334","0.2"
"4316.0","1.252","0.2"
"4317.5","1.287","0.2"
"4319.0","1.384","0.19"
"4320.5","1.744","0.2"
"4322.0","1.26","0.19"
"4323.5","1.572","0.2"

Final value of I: 4250.0 Ang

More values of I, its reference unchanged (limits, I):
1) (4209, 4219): 4218.5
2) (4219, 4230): 4226.0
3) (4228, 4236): 4233.5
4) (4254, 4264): 4259.0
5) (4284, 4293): 4287.5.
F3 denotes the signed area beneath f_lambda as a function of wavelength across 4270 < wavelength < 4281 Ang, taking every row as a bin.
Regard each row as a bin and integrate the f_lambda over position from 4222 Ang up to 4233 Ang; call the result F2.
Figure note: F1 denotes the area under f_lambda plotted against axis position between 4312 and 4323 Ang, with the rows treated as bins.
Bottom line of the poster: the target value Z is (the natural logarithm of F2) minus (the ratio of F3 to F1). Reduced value 1.68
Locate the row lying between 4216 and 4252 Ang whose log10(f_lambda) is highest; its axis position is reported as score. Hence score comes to 4232.0 Ang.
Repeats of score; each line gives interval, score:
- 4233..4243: 4236.5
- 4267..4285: 4269.5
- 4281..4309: 4284.5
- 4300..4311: 4301.0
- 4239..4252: 4244.0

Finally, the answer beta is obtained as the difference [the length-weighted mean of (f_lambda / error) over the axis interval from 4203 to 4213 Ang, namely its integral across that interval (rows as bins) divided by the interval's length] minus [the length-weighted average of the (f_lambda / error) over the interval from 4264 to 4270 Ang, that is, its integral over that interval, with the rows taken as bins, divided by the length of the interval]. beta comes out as 0.4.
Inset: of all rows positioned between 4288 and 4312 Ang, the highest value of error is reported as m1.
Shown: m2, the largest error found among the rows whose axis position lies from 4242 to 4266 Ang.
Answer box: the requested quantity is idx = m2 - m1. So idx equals 0.010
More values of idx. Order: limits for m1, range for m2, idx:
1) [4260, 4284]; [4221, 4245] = 0.010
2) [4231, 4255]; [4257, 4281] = -0.010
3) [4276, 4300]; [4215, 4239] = 0.000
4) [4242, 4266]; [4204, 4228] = -0.010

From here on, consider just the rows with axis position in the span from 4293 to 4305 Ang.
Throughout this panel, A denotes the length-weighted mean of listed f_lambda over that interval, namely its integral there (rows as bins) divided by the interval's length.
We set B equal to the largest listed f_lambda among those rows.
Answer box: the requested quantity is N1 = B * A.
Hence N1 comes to 1.44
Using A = 1.14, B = 1.257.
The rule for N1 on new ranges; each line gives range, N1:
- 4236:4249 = 2.28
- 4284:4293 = 2.04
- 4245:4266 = 2.43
